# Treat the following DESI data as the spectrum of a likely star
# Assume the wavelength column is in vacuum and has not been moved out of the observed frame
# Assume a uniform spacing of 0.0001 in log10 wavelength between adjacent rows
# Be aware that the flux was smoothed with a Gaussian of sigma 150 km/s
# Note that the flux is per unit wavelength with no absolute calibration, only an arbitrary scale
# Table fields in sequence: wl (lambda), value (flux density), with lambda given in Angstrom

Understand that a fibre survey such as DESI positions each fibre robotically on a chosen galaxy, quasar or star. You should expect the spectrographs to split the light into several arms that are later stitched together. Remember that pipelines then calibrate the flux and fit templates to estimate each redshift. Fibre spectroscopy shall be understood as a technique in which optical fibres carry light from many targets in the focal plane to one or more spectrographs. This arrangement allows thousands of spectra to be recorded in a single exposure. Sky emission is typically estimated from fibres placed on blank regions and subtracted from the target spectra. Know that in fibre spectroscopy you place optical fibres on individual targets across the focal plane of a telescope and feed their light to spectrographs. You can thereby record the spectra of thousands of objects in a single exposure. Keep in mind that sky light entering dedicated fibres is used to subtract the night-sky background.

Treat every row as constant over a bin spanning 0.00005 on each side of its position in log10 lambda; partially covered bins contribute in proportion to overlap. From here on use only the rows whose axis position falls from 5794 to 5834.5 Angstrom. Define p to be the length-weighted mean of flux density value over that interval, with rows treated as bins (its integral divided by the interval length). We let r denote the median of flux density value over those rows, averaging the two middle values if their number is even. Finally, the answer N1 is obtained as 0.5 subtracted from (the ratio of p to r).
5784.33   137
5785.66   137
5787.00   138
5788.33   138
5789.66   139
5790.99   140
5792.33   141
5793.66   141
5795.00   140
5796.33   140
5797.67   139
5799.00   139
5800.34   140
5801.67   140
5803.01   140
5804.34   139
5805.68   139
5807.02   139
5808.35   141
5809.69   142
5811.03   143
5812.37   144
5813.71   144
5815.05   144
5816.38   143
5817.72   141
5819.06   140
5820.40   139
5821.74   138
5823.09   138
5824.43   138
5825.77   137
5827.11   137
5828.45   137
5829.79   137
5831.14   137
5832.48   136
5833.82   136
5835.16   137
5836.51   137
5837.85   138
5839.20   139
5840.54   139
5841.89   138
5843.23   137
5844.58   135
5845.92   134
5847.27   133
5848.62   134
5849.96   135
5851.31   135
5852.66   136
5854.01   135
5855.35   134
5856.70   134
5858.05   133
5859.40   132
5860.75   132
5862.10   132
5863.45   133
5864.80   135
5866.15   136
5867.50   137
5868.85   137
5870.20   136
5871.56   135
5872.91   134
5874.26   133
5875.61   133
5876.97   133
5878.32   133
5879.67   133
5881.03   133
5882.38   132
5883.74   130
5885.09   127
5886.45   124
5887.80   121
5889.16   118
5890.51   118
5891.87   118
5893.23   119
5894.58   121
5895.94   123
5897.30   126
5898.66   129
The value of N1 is 0.504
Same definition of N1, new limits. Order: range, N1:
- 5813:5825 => 0.504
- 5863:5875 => 0.501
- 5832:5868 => 0.502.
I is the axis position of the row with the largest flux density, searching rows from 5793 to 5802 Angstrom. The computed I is 5793.66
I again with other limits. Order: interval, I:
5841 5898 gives 5841.89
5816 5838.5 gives 5816.38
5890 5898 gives 5897.30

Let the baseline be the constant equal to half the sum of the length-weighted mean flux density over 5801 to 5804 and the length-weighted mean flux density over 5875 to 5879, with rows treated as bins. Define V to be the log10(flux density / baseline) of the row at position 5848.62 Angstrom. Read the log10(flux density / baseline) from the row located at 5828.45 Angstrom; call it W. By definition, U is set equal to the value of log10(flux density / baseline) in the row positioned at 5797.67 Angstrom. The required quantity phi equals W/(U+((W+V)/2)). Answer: 0.3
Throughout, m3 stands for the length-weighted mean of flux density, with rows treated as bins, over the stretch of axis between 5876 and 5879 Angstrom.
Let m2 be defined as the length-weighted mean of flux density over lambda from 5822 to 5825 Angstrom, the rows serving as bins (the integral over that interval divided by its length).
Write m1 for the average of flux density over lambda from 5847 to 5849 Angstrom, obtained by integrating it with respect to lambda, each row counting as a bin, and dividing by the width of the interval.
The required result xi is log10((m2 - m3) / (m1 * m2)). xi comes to -3.6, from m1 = 133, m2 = 138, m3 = 133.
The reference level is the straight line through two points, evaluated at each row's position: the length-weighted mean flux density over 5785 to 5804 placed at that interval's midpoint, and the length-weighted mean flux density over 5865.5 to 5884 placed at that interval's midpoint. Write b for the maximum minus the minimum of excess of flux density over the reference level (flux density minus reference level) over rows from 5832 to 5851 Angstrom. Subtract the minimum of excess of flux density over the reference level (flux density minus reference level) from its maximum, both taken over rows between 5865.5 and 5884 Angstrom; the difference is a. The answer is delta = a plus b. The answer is 12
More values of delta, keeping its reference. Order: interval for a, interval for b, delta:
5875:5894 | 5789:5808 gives 17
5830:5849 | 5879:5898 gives 20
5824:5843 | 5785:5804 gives 8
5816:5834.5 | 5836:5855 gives 11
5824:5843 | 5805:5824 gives 9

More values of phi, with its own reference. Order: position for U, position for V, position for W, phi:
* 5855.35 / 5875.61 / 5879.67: 0.6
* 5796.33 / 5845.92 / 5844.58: -1.4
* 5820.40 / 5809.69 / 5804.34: 0.4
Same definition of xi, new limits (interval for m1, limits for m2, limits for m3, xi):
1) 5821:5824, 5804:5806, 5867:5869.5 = -4.1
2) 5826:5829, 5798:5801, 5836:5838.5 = -4.0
